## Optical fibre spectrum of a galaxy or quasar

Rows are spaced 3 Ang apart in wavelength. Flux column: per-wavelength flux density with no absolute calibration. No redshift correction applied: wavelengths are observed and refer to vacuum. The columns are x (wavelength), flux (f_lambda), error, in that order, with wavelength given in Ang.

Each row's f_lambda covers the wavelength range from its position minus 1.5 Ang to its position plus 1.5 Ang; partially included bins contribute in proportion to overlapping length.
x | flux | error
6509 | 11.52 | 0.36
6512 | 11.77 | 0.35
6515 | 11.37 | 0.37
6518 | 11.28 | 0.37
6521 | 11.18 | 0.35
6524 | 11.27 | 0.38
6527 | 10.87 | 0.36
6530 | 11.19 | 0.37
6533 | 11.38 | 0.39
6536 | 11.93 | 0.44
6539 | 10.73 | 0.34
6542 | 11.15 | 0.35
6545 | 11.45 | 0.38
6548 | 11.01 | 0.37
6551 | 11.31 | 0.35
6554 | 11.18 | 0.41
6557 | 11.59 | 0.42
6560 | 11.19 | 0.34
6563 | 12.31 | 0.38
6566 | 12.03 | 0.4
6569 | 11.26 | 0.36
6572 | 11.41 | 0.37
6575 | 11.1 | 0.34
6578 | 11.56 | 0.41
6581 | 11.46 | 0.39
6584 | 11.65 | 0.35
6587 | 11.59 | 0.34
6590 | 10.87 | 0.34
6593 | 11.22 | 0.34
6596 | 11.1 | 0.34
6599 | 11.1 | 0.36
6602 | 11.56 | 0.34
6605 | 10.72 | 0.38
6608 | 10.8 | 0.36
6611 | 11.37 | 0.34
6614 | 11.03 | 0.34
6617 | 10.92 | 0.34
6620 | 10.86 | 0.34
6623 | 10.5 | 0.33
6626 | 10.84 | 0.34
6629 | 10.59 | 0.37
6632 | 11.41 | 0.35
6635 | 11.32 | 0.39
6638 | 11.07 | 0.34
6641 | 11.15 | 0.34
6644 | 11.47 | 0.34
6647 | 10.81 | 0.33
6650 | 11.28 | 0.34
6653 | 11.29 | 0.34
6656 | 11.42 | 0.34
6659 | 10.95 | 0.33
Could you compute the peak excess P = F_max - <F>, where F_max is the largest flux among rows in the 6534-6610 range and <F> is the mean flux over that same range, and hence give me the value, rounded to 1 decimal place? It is 1.0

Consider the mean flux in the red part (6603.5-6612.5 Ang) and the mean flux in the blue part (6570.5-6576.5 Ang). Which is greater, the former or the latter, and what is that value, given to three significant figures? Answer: 11.3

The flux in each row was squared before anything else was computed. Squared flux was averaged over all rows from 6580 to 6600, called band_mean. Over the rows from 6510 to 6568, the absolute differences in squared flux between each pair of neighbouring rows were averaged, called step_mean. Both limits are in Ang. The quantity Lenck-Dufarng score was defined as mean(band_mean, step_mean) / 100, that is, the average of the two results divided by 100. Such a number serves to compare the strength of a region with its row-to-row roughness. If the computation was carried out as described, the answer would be 0.682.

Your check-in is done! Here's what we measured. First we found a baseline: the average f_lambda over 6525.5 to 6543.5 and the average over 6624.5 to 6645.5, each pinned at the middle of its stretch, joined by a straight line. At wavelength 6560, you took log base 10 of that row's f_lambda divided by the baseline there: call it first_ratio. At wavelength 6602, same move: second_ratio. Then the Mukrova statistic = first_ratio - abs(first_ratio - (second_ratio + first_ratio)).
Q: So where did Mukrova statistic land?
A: -0.016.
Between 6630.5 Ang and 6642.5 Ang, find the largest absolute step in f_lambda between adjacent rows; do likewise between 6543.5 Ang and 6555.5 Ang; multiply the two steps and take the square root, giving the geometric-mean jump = 0.33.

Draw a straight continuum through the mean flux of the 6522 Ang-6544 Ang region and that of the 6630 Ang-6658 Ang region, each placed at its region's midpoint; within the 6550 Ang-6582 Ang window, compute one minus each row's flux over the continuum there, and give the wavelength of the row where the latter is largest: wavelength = 6575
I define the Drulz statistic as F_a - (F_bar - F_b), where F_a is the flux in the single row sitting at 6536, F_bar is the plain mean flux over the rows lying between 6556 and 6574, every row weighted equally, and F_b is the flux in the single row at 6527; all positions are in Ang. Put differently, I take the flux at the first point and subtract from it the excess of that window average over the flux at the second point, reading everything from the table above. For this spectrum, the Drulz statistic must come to 11.2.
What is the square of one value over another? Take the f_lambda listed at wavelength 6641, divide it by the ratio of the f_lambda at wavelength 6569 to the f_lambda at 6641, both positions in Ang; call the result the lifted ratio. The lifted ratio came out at 11.0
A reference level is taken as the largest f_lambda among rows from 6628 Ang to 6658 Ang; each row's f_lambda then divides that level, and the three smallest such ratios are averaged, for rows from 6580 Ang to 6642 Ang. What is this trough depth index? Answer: 0.99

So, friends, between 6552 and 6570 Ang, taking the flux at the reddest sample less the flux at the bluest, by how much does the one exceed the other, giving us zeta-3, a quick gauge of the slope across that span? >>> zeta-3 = 0.08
